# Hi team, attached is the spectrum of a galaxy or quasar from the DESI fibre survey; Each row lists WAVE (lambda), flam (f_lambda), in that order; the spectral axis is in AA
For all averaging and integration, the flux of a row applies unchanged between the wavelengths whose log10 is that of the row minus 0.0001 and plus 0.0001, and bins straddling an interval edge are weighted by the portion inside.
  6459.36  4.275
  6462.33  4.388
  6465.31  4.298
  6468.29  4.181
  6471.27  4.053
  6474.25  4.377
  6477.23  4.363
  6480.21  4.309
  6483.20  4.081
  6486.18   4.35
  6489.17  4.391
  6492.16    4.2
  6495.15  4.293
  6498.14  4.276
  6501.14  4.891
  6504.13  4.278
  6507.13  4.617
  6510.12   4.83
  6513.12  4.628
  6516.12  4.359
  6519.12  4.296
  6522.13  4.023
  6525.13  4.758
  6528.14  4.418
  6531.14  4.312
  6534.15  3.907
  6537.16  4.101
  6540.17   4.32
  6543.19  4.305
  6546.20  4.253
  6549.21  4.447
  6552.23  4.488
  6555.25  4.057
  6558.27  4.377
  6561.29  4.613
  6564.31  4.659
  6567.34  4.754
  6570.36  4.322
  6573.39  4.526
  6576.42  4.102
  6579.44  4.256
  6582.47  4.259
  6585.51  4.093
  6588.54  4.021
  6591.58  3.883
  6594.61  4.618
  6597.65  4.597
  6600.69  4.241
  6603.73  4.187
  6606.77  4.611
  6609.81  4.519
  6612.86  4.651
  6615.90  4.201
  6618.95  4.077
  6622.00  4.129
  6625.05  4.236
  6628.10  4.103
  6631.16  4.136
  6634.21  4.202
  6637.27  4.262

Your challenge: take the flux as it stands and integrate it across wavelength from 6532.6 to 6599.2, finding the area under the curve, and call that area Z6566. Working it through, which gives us 287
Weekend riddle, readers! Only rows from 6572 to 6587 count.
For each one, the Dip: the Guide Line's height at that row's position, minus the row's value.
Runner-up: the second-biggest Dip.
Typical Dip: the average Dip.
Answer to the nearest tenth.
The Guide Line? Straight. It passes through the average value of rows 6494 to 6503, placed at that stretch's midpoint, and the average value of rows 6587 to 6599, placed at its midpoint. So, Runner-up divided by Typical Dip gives 3.3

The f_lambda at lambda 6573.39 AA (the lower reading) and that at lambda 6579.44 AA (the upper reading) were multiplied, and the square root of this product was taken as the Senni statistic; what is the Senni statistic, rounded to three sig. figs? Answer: 4.39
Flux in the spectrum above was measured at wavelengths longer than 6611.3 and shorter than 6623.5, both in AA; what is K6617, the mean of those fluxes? 4.26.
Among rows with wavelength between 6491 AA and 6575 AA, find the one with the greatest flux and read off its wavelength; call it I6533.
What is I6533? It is 6501.14 AA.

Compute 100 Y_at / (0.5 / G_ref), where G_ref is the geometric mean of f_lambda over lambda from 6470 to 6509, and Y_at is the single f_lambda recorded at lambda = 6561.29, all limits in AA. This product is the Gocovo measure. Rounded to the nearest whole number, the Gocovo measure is 4004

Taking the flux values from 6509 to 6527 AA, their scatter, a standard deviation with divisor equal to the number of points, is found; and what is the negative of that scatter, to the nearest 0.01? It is -0.28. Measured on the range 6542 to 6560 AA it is -0.14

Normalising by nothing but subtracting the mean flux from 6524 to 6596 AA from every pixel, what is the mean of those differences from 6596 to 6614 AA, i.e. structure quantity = 0.14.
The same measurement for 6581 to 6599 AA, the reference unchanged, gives -0.08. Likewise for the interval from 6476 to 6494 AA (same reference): -0.04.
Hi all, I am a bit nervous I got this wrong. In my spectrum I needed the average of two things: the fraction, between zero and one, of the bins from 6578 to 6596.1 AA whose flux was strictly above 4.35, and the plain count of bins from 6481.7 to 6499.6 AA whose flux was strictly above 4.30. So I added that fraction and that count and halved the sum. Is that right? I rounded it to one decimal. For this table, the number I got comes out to 1.1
